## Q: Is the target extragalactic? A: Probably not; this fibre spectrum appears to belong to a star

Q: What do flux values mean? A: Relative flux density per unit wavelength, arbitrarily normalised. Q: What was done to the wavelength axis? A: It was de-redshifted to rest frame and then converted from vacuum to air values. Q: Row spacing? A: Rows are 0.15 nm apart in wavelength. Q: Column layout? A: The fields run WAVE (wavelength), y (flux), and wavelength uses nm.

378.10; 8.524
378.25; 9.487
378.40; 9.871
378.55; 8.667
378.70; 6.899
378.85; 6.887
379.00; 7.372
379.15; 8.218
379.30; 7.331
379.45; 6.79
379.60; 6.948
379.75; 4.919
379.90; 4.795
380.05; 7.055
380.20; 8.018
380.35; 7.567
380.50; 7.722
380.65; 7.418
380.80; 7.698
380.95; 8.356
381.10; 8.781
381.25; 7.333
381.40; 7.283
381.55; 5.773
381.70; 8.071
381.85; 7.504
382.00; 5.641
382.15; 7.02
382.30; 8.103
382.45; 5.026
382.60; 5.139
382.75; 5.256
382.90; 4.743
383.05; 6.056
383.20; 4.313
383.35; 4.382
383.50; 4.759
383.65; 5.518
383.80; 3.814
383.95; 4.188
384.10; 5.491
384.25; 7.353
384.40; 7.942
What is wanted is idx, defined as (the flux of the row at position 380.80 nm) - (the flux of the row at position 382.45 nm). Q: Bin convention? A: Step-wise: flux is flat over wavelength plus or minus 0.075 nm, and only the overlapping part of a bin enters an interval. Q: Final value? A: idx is 2.7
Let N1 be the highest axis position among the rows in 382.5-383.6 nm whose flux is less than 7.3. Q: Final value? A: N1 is 383.50 nm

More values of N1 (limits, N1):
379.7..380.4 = 380.05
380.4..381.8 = 381.55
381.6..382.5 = 382.45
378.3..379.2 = 378.85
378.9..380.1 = 380.05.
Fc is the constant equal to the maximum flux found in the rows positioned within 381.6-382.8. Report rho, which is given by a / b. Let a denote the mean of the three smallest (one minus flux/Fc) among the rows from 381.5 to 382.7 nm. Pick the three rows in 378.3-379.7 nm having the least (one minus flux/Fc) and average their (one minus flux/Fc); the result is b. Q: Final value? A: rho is -0.3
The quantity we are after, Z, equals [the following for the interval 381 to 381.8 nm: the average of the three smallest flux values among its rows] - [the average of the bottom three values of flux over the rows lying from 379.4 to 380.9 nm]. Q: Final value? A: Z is 1.3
